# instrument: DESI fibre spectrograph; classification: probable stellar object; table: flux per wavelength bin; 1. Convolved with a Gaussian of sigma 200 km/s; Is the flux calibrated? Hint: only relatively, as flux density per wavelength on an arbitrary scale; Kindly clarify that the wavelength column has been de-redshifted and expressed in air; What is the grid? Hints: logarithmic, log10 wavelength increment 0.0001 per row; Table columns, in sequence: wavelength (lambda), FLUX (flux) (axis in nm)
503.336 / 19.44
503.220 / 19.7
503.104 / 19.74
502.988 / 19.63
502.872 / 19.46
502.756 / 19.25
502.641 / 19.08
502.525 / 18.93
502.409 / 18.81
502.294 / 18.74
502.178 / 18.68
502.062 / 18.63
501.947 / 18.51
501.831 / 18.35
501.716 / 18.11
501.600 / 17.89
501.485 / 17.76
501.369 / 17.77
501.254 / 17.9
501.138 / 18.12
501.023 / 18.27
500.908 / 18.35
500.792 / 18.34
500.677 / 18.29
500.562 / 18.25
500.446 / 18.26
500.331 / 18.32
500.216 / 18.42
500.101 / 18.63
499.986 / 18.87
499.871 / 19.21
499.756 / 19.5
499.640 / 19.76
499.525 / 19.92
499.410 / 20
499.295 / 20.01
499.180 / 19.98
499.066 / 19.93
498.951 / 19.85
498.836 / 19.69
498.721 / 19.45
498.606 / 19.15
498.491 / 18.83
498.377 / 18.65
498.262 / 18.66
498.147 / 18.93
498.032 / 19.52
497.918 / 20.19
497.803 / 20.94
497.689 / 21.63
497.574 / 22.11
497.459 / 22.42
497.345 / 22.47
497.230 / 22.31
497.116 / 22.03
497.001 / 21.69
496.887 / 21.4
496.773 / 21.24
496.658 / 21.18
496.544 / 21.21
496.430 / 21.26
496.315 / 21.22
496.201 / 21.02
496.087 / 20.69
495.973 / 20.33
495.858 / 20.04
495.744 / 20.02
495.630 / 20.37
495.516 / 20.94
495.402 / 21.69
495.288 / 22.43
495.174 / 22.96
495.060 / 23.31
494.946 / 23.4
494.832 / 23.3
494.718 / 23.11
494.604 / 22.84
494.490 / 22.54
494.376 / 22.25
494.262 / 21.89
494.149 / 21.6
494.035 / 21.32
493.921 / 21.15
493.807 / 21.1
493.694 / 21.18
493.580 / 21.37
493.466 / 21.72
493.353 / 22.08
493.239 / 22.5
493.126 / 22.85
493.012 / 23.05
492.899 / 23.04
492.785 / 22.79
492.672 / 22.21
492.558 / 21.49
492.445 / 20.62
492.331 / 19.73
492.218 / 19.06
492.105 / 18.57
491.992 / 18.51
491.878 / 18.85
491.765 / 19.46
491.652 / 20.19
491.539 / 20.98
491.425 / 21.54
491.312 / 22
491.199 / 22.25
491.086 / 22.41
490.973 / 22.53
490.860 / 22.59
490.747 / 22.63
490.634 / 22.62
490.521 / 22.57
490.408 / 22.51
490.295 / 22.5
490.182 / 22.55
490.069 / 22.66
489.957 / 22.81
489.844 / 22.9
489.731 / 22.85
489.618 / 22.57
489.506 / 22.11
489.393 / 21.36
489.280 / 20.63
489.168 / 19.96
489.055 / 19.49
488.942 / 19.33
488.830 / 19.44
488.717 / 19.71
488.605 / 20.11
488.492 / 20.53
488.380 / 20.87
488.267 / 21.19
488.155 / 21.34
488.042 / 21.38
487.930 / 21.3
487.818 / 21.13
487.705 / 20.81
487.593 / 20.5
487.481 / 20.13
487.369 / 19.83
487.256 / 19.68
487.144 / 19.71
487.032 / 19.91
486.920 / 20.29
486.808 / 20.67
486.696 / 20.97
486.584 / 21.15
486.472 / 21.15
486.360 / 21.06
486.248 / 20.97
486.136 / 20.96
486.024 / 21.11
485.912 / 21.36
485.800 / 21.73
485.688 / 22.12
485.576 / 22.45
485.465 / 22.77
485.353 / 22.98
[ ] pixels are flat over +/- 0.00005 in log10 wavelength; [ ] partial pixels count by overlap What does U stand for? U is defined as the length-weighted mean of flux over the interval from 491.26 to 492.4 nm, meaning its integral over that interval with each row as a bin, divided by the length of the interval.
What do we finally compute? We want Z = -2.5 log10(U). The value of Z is -3.25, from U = 19.9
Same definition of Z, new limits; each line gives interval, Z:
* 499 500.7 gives -3.21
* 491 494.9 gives -3.33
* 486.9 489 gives -3.27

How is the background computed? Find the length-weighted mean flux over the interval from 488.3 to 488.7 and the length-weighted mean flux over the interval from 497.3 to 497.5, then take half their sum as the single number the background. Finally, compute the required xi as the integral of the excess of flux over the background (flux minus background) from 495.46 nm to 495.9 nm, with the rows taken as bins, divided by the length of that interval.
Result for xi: -1.1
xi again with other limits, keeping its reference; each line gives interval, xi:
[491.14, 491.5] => 0.4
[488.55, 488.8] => -1.6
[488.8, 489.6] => -1.0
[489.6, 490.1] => 1.3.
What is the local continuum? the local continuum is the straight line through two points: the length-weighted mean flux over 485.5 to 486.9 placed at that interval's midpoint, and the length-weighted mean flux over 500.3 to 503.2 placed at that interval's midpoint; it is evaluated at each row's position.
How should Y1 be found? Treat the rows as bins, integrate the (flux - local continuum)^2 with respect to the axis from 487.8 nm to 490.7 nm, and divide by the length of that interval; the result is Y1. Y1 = 2.1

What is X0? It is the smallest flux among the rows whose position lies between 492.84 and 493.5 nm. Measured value 21.72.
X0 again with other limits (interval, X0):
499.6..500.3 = 18.42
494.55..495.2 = 22.84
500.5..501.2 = 18.12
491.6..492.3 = 18.51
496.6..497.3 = 21.18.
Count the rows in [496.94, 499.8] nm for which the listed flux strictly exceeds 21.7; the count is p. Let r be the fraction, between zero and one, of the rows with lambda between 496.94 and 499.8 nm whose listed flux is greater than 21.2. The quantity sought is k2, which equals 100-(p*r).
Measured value 99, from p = 5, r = 0.3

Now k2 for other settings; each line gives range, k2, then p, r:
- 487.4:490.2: 97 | 7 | 0.4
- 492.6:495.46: 84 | 18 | 0.9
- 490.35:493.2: 91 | 14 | 0.6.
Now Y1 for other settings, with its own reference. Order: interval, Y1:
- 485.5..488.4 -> 0.5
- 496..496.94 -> 2.8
